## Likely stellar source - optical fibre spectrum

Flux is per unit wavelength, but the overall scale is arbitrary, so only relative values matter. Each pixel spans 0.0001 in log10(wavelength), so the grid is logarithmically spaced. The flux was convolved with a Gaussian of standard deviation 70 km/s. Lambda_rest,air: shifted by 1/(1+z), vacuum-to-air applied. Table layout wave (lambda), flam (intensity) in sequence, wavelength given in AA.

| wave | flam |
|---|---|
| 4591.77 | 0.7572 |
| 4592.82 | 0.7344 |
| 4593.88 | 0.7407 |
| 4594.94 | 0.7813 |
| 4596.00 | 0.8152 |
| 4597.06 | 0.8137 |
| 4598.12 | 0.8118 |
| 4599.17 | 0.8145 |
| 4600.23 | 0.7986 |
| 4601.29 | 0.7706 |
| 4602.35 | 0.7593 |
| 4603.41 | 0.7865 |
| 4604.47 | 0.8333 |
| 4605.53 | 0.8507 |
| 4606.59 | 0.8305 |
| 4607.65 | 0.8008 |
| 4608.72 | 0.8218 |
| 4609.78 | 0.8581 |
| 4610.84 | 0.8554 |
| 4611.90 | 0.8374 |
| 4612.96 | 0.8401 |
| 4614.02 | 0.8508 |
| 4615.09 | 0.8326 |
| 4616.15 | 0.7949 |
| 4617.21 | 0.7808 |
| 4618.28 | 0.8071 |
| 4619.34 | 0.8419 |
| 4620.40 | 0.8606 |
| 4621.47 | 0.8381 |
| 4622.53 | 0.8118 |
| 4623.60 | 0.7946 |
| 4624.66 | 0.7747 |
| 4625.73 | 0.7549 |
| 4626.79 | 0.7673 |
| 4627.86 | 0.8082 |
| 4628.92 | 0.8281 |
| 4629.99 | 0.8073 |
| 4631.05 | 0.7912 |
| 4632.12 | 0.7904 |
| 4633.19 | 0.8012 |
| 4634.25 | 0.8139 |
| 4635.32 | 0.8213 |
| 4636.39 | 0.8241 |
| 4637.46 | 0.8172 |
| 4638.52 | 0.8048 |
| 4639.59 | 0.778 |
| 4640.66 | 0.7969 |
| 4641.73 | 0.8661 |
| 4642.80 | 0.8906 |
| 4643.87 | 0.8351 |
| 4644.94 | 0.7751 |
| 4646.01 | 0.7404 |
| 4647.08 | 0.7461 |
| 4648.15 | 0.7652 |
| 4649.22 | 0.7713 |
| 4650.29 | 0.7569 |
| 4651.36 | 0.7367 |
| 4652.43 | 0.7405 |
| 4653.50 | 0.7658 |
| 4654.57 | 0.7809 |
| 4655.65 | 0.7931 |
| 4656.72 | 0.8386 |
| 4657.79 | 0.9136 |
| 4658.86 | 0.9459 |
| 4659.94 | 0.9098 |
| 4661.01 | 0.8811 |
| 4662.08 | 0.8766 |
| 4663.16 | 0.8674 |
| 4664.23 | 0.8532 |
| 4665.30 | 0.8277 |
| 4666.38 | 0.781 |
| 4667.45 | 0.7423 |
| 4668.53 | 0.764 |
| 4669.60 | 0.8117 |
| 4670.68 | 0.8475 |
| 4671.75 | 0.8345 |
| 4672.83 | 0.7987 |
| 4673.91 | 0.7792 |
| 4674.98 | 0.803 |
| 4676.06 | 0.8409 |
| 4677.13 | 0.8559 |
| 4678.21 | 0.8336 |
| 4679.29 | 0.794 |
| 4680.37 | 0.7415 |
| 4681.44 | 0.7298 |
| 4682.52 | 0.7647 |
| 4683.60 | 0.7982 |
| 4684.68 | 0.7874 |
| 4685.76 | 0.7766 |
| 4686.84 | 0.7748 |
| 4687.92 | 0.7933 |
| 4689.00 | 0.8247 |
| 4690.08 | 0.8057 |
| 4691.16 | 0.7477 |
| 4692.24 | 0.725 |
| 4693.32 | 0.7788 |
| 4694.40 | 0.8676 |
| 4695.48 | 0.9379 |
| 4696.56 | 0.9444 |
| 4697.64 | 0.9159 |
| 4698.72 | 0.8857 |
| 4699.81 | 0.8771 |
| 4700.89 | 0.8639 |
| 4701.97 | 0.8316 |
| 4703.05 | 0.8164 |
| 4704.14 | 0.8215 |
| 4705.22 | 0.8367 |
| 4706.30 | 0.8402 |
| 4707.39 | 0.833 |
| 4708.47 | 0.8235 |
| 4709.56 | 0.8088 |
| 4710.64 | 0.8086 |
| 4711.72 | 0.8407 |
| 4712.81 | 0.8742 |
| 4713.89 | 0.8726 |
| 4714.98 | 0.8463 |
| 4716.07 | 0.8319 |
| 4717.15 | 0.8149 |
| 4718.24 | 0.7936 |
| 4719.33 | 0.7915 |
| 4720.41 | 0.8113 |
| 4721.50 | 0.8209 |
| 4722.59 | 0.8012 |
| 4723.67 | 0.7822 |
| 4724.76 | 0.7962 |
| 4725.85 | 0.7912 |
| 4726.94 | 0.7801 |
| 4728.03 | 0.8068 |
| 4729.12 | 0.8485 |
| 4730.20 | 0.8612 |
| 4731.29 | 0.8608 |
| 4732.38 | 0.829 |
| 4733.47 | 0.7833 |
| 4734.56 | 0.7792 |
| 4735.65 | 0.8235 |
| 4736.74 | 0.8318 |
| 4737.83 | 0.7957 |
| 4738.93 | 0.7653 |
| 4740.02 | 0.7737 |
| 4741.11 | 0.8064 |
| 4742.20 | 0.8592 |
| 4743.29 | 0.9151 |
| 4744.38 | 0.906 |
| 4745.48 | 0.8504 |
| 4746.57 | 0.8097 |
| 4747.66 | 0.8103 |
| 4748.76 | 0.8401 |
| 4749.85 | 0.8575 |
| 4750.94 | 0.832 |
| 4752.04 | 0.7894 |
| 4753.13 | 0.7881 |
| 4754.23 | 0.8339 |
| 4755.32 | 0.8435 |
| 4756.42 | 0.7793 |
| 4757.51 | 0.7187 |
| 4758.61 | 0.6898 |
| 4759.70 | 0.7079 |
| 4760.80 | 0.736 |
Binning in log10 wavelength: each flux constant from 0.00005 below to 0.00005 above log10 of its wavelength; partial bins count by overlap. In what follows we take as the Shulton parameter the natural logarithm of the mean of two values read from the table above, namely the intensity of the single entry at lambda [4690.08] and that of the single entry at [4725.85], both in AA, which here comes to -0.225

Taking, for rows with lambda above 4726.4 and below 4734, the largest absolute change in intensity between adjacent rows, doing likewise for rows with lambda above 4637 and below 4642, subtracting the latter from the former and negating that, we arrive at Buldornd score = 0.02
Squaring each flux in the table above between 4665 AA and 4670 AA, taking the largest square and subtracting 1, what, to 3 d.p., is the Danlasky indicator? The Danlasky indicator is -0.315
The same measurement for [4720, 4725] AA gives -0.326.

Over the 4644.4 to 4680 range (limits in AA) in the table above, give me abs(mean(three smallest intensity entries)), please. 0.739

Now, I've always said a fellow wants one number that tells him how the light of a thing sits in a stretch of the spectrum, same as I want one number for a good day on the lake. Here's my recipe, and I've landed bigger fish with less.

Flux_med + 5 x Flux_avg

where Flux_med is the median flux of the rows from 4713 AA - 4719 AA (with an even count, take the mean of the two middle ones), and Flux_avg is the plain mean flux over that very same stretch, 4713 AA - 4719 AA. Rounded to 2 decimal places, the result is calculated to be 4.99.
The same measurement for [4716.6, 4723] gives 4.83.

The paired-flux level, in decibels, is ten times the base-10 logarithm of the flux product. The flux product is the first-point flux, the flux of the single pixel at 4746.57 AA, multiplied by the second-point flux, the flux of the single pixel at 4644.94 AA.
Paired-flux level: -2.02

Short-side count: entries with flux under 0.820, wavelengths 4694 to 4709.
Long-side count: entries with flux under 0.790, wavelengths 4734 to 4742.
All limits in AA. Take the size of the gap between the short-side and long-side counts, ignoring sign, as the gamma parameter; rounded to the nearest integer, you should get 2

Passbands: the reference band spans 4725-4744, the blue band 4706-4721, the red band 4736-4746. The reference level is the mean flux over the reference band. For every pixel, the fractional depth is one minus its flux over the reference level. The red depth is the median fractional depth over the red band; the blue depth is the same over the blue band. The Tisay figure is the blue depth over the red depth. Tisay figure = 0.7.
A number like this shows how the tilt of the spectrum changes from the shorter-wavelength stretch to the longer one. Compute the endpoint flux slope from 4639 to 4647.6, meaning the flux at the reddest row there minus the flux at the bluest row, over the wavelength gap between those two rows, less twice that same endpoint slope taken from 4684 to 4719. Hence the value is -0.0046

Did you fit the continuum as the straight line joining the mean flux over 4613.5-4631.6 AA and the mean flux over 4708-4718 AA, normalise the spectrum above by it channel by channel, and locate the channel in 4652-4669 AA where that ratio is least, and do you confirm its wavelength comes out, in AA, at 4667.45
